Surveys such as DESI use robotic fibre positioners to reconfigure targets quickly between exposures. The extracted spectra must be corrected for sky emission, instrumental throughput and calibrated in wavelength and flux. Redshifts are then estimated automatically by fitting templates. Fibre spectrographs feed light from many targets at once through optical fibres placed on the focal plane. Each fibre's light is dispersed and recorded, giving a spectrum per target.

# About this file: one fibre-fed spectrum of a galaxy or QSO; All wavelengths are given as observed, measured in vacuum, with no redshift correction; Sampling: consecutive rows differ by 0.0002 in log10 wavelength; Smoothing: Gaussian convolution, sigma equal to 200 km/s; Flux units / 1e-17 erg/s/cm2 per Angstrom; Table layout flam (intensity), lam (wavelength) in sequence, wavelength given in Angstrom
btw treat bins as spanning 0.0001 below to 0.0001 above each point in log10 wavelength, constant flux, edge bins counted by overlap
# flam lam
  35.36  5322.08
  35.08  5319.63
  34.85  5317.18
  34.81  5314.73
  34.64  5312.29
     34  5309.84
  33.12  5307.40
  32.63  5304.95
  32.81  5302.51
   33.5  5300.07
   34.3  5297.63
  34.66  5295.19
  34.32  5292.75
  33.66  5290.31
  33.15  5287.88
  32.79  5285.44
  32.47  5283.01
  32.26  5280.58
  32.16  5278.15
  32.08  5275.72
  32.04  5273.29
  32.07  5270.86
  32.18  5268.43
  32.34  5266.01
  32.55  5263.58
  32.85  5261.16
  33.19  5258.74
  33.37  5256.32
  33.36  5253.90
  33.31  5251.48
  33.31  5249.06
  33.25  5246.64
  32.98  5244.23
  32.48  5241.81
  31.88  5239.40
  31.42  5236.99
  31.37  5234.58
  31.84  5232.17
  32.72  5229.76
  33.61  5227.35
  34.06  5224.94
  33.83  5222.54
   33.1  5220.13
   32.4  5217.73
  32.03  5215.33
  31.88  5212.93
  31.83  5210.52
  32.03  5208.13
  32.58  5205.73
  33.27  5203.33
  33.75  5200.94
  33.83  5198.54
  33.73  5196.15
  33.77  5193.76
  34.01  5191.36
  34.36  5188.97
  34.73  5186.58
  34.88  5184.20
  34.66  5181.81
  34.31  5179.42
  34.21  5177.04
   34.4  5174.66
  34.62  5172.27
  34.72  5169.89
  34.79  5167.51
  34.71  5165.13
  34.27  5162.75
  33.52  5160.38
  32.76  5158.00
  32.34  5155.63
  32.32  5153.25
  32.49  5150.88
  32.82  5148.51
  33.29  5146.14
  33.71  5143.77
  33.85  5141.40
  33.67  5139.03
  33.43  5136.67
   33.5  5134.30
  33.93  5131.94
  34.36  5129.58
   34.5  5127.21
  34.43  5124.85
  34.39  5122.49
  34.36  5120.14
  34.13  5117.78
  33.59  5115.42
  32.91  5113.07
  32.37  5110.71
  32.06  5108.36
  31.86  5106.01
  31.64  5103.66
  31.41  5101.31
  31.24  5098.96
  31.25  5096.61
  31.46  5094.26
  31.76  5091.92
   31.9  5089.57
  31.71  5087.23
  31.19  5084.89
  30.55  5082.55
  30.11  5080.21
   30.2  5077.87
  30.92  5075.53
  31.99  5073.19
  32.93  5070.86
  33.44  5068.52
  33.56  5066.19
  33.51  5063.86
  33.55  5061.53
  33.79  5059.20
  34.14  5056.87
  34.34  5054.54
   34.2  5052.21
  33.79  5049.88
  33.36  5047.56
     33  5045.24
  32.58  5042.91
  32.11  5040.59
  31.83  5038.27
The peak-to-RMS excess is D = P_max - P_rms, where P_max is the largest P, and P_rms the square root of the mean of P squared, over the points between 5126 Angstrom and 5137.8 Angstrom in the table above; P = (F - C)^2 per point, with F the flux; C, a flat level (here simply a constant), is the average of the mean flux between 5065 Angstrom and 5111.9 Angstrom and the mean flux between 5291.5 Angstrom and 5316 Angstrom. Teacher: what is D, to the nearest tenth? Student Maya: 1.1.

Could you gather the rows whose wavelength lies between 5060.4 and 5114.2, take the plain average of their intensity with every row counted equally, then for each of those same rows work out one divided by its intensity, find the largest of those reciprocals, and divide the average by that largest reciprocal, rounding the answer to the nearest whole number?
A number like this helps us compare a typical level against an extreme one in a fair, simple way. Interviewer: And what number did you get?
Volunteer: 960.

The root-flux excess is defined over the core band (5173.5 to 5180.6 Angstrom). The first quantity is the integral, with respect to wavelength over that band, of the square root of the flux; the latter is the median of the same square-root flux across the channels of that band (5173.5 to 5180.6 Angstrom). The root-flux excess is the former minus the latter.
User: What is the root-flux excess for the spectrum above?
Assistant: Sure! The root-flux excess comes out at 36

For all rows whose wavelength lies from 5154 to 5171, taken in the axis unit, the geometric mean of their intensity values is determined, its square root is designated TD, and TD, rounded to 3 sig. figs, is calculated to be 5.82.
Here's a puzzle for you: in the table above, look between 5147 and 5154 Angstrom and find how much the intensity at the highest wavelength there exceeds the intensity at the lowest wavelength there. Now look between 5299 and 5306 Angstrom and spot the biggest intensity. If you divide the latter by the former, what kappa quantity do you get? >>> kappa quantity -67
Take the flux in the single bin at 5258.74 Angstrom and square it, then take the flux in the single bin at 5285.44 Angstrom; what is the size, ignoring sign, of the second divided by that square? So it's 0.0298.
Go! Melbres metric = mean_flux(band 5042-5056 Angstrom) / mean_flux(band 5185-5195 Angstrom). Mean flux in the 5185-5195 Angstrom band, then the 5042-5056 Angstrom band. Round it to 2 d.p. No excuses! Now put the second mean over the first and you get 0.98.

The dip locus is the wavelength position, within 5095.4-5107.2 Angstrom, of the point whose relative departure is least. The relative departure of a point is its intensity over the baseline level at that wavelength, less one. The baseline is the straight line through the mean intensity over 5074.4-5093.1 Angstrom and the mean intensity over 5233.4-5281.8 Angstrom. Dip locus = 5098.96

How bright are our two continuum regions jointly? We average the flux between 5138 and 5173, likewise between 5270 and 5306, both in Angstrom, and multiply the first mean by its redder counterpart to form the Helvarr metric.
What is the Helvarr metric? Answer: 1108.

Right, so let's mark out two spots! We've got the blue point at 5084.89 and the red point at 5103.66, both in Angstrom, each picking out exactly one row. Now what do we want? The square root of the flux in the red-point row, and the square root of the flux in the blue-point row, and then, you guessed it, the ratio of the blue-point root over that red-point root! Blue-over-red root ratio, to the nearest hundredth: 0.99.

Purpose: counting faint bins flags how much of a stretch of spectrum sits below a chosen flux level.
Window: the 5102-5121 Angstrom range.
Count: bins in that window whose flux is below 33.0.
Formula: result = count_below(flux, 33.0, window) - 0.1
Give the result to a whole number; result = 5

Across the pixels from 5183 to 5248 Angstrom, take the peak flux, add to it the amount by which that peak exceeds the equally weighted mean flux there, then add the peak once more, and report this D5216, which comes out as 71.6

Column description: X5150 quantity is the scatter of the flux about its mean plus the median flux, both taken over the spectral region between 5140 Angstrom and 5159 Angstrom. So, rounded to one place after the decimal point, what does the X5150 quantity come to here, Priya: 33.4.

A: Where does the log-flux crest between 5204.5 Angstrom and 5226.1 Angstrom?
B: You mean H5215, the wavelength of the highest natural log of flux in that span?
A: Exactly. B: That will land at 5224.94 Angstrom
